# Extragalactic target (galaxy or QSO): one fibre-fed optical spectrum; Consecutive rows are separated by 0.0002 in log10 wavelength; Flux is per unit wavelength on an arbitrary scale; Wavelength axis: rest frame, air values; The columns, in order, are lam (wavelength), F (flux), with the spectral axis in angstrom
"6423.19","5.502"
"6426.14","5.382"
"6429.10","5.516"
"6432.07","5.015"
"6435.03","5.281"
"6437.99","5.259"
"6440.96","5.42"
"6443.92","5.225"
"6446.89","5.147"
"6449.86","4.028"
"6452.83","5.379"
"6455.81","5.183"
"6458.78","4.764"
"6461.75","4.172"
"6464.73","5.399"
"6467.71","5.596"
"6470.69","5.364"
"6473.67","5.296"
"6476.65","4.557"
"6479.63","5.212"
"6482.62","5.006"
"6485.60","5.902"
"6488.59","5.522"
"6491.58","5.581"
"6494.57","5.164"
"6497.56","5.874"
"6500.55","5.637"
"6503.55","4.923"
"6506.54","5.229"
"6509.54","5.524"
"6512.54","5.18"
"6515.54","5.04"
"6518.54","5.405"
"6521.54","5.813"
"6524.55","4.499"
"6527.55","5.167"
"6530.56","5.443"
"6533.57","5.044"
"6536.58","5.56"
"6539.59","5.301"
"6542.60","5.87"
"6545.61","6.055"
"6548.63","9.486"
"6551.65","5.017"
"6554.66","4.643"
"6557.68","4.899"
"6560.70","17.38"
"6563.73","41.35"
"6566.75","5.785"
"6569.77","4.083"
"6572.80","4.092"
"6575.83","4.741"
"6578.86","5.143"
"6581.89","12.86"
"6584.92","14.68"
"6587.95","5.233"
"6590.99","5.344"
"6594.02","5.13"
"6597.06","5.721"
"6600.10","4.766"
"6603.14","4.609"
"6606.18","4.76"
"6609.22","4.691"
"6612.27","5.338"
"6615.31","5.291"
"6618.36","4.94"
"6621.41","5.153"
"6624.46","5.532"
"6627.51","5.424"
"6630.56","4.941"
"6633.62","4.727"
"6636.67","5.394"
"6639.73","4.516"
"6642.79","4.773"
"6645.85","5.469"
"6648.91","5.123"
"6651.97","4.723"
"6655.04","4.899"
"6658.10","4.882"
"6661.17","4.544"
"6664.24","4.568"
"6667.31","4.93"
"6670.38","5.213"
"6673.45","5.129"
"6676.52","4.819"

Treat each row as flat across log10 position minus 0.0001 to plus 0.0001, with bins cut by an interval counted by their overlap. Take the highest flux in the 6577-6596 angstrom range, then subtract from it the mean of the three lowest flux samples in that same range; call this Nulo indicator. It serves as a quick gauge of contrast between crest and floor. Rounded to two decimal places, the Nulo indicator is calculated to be 9.51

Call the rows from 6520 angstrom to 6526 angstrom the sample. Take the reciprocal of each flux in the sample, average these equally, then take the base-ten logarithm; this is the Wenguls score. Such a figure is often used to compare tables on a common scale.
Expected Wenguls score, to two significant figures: -0.71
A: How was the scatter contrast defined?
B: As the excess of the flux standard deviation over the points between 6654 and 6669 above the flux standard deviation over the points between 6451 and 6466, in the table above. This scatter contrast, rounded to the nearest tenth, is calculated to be -0.3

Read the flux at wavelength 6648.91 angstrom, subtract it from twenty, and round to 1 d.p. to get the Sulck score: 14.9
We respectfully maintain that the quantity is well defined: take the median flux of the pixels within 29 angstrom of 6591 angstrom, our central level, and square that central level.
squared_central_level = 26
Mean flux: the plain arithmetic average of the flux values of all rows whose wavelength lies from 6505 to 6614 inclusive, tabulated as 7.1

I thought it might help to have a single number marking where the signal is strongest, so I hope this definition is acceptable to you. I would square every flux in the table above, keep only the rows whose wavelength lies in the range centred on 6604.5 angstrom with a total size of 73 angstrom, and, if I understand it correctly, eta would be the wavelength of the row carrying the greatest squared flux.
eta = 6584.92 angstrom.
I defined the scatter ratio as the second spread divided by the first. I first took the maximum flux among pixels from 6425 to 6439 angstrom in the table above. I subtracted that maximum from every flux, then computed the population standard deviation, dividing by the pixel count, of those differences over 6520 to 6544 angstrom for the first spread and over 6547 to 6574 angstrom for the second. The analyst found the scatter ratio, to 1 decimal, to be 27.7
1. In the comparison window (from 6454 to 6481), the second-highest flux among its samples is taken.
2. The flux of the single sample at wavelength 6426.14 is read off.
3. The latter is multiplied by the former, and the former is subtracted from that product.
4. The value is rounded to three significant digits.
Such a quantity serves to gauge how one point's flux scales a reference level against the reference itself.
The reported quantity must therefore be 23.7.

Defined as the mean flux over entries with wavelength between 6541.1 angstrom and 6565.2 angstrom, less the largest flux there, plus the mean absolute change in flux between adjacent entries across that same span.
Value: -23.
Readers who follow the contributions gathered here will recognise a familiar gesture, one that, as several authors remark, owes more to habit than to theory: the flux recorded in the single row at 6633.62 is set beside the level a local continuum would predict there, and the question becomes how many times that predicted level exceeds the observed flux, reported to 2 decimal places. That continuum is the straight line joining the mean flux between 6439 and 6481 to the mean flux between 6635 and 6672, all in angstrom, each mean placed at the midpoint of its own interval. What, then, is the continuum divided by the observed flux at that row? 1.04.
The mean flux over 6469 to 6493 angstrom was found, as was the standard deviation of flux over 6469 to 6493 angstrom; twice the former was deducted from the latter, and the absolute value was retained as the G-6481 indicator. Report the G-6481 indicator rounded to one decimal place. 10.2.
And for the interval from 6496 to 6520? 10.4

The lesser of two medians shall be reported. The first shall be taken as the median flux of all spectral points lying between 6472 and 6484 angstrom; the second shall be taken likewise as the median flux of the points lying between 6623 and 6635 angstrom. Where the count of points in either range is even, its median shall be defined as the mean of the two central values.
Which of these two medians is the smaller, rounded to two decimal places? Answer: 5.11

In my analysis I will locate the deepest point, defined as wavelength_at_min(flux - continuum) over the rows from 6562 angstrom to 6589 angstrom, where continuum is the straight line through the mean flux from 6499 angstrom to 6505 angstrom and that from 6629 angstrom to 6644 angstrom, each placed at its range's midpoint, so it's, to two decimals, 6569.77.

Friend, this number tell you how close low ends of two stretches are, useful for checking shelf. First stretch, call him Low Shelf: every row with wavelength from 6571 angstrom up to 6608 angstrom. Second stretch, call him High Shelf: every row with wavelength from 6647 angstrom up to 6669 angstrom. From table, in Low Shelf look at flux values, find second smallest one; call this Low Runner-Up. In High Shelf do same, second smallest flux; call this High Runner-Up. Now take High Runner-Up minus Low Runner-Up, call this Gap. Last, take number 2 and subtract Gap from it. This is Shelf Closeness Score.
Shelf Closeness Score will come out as 2.04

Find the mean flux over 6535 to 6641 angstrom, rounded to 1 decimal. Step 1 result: 7.1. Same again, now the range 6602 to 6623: 5.0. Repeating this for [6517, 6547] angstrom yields 5.4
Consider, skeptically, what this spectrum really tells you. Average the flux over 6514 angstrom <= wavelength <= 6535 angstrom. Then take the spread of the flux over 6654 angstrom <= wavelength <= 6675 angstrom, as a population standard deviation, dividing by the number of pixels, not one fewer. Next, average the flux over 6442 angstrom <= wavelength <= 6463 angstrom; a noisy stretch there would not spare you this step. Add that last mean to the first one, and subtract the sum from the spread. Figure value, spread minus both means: -9.8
